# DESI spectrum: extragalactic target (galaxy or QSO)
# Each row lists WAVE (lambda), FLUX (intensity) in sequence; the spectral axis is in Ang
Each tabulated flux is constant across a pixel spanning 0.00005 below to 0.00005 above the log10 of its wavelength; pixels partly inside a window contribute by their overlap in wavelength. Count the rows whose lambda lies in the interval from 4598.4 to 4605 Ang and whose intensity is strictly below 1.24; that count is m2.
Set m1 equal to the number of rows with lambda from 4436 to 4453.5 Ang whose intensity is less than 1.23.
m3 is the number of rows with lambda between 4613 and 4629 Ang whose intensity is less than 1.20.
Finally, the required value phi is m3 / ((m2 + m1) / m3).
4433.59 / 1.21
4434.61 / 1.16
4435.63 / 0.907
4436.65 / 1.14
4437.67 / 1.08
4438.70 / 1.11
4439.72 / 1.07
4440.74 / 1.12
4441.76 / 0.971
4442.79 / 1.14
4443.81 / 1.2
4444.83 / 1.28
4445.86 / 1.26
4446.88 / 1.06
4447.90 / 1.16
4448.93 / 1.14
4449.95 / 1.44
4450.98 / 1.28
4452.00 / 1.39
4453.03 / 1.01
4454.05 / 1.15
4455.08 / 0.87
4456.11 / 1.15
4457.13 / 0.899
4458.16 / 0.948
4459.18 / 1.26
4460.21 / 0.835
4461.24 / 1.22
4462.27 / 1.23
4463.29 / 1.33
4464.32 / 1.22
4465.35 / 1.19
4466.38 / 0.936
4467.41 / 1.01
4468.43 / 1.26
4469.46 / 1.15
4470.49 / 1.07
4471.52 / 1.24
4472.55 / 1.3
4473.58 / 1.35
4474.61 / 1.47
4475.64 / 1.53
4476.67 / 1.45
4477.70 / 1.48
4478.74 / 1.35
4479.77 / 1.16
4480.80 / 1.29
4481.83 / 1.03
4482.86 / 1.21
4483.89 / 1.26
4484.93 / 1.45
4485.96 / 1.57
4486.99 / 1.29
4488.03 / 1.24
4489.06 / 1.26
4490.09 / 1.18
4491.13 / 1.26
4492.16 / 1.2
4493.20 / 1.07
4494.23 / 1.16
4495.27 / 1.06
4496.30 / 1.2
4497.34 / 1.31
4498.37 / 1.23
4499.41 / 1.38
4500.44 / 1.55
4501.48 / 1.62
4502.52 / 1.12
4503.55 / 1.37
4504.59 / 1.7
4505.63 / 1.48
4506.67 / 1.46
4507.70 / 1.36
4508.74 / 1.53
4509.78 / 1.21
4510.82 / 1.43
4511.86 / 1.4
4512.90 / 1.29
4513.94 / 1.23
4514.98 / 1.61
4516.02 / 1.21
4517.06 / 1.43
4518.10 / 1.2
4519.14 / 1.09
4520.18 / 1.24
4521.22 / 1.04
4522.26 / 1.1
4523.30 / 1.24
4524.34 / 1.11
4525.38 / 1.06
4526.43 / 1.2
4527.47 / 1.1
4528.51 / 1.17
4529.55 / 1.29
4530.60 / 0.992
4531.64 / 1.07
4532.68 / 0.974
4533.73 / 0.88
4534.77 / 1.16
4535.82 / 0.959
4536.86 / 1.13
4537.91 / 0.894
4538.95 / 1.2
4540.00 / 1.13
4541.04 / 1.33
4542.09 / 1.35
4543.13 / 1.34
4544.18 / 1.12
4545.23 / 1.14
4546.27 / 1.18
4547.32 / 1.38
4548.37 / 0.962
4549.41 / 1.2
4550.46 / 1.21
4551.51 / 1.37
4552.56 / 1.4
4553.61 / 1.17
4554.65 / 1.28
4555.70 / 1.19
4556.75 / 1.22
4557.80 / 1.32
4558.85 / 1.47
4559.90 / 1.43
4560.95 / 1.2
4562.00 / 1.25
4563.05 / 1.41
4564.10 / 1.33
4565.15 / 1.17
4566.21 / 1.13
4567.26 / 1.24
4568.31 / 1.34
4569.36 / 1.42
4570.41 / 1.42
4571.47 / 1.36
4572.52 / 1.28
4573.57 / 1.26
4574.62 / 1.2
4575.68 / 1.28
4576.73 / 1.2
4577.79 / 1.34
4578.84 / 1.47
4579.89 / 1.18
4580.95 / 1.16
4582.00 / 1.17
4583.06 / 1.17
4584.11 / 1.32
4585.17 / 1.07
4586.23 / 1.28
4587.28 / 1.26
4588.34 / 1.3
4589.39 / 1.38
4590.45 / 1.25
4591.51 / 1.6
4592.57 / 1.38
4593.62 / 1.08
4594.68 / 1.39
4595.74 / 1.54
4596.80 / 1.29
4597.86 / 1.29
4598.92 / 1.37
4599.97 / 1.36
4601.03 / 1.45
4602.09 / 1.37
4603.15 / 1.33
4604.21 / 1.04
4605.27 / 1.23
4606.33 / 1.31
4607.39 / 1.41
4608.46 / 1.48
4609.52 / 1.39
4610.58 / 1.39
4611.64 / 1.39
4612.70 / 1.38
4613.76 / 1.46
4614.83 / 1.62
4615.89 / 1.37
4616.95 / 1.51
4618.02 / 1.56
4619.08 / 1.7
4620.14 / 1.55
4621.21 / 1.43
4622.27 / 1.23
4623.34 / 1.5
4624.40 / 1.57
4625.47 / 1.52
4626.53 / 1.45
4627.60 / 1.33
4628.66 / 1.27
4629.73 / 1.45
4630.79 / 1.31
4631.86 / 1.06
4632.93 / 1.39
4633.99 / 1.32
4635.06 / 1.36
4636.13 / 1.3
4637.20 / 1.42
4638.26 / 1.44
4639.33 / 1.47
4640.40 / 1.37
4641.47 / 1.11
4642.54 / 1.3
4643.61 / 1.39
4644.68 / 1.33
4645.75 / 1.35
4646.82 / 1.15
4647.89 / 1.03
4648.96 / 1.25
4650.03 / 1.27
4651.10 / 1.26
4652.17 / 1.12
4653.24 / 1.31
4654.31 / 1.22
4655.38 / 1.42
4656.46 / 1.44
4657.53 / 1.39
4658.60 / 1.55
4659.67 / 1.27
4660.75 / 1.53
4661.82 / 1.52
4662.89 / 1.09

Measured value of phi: 0.0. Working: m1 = 12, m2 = 1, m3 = 0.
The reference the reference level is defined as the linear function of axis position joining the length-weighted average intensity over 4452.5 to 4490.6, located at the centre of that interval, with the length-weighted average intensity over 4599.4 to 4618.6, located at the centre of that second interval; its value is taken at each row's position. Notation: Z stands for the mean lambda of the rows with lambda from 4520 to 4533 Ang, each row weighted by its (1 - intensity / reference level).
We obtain 4527.3 Ang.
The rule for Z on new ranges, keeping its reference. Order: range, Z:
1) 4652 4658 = 4653.6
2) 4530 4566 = 4540.2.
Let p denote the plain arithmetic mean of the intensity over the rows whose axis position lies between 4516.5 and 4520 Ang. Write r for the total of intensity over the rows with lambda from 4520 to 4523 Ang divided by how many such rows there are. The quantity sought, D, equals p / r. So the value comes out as 1.1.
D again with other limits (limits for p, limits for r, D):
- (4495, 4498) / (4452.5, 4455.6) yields 1.2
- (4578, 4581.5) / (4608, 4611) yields 0.9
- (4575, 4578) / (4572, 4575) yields 1.0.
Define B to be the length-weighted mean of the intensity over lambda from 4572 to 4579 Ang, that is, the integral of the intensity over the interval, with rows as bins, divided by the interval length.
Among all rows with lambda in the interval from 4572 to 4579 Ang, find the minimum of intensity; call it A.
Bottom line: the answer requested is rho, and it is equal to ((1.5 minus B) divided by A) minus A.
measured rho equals -1.02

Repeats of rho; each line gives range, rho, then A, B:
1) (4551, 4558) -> -0.98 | 1.17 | 1.28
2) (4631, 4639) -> -0.90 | 1.06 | 1.33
